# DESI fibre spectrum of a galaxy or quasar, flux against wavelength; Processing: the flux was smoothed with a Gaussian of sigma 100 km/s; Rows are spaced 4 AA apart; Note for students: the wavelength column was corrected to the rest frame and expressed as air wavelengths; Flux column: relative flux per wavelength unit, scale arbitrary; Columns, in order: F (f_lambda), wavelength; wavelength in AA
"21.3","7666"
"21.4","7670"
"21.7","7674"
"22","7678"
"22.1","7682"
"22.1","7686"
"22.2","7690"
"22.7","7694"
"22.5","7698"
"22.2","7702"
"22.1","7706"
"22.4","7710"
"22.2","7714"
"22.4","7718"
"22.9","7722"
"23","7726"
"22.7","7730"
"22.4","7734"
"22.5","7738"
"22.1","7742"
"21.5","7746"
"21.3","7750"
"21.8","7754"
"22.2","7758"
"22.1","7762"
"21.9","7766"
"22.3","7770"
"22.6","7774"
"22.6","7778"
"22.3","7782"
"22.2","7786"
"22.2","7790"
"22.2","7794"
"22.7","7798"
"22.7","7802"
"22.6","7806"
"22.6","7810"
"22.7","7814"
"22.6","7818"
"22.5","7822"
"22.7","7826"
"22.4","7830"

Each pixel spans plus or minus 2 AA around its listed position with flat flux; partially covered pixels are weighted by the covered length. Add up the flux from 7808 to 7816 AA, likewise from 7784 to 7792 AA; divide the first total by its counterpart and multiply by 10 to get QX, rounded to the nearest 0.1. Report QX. 10.2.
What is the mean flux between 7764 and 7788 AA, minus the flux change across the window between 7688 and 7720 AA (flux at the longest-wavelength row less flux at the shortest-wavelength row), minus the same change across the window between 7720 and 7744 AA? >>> 22.9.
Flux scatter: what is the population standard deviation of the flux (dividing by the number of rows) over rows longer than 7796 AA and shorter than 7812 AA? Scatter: 0.05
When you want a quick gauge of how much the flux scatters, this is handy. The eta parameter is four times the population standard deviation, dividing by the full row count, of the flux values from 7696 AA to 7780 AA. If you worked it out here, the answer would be 1.63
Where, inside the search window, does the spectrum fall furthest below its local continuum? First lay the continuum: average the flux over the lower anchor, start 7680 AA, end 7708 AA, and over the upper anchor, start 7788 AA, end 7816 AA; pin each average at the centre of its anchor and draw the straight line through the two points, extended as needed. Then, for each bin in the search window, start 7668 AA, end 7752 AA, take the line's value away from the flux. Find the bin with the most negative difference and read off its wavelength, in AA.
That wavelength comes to 7750 AA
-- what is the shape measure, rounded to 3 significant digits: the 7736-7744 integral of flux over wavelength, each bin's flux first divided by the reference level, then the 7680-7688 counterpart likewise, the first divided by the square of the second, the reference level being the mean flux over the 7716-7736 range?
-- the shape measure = 0.129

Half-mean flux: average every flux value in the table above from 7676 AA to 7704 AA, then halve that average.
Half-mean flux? 11.1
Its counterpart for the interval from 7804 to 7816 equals 11.3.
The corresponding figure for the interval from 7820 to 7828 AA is 11.3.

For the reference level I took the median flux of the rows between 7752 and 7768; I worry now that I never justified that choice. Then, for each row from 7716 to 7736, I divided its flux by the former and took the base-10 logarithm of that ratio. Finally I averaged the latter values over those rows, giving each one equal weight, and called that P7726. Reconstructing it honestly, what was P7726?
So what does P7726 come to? 0.013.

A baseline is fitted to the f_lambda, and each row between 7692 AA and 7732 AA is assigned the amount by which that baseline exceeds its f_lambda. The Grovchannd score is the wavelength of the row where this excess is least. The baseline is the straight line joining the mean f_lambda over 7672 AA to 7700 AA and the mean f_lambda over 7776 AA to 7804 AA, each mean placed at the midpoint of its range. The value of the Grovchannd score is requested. 7726 AA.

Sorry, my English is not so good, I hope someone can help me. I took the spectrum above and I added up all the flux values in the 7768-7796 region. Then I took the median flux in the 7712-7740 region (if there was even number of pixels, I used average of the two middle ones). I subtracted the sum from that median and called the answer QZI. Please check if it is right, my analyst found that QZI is -134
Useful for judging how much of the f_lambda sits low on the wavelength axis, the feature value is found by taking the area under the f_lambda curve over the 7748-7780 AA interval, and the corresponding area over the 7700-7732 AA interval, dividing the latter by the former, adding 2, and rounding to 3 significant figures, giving 3.02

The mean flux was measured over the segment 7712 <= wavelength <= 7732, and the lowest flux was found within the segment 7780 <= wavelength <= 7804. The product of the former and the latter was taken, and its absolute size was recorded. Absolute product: 503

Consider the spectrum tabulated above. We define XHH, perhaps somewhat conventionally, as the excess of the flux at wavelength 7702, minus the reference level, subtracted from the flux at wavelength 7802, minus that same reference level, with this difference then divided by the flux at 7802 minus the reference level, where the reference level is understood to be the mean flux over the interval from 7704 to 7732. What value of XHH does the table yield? 3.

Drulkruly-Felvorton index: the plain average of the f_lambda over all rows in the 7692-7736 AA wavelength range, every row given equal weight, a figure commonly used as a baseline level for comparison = 22.5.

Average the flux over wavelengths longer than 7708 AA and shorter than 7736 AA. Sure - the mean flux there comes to 22.6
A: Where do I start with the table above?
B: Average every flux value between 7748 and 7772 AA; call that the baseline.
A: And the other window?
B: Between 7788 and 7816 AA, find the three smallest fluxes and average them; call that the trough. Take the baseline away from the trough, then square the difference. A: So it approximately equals 0.16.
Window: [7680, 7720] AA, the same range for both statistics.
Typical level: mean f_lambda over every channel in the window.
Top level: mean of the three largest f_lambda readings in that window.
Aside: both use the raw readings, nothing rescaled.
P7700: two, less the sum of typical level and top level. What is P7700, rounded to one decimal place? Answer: -42.8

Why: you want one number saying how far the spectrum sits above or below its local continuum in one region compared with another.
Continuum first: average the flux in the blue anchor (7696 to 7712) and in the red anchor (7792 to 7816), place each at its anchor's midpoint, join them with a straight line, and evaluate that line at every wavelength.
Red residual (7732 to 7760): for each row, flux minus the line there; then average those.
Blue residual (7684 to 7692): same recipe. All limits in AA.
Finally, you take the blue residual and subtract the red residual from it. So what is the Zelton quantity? 0.34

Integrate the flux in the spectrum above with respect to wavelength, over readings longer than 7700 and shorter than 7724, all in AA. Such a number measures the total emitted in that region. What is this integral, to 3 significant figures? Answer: 537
